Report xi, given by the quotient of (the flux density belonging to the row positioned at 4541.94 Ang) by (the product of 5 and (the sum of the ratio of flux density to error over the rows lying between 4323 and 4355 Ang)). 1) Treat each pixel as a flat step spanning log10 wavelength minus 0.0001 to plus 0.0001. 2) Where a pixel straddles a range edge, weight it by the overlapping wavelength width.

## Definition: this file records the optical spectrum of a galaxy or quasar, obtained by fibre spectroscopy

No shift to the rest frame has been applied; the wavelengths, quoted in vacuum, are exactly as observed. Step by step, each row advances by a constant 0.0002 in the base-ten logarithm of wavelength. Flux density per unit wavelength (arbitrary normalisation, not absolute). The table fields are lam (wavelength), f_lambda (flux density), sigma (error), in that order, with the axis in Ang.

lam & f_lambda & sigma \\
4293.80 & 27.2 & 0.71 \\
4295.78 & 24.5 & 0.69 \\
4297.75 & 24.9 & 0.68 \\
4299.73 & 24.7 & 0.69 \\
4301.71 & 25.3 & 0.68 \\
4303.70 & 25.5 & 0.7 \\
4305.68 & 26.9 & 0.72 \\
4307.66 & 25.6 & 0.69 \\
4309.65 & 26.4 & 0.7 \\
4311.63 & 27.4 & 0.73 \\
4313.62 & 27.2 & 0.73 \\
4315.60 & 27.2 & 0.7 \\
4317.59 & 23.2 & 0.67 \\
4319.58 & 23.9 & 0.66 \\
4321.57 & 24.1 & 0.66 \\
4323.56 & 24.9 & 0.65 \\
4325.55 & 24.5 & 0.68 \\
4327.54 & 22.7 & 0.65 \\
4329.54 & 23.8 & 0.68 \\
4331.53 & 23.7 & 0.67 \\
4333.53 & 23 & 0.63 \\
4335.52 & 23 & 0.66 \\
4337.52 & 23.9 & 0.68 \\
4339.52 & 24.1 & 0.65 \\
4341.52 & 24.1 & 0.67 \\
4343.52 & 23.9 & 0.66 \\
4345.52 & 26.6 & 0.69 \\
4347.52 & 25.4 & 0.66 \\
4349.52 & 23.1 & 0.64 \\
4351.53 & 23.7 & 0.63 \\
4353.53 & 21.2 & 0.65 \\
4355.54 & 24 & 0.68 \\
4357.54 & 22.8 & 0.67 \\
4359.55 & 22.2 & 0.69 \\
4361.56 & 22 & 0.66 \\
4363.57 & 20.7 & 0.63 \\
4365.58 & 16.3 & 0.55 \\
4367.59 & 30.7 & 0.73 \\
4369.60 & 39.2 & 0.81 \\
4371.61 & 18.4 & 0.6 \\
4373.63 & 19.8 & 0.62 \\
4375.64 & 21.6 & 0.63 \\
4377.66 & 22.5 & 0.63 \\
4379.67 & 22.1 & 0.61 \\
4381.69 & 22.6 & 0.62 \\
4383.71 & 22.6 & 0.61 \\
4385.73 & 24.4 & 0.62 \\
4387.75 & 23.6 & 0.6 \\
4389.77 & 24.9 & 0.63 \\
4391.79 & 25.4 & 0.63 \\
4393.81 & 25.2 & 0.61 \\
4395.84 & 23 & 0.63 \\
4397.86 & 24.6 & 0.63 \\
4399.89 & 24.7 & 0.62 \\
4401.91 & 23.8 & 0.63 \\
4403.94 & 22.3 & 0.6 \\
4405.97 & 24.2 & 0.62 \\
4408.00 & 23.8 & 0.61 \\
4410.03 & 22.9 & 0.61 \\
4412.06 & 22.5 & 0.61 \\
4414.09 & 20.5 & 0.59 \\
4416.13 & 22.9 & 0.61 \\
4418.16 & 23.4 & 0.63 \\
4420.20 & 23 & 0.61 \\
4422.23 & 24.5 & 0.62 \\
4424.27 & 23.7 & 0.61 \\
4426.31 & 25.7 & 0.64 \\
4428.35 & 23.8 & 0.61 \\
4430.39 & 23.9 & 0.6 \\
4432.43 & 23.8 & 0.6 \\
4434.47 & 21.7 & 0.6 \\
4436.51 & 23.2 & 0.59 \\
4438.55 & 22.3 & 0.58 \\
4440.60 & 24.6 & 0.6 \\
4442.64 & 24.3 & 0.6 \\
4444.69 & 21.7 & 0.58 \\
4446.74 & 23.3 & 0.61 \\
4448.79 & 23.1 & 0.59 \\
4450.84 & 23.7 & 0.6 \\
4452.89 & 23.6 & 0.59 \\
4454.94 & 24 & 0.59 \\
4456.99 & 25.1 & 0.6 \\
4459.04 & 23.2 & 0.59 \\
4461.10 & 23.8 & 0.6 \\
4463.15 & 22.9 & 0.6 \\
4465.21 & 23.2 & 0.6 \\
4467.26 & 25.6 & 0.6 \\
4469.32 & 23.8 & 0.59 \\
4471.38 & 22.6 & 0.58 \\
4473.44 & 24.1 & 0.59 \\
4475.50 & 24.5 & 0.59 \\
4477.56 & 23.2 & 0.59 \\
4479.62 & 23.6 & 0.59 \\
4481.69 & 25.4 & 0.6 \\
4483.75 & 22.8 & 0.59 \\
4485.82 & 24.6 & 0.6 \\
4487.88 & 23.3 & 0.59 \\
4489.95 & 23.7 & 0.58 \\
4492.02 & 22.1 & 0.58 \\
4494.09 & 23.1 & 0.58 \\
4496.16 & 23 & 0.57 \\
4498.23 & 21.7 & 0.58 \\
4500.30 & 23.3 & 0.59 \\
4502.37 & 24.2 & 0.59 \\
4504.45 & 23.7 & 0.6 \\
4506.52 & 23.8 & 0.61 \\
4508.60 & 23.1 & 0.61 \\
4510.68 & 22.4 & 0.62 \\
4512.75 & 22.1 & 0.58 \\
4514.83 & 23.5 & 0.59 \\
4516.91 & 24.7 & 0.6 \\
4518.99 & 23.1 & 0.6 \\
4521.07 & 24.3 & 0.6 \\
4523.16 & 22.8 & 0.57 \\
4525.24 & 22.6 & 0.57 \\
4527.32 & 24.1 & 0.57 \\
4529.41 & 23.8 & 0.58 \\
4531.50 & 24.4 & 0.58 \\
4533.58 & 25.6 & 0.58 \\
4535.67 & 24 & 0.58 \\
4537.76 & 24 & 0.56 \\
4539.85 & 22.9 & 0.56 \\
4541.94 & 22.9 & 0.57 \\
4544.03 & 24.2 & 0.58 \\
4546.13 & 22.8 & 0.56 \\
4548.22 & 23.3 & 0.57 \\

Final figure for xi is 0.0079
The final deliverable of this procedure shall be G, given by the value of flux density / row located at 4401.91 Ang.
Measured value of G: 23.8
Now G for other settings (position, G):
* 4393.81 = 25.2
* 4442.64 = 24.3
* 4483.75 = 22.8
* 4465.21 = 23.2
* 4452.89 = 23.6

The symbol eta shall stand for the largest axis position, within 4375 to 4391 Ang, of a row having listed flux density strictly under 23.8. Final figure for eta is 4387.75 Ang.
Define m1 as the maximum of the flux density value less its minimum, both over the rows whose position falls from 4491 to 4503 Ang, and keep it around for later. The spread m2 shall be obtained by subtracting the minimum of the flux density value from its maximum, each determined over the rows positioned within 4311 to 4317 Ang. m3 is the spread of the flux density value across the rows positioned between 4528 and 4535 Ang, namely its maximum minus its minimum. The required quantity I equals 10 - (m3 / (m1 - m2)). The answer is 9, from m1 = 2.5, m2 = 0.2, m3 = 1.8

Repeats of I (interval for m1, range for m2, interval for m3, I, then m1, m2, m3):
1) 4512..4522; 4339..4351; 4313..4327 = 14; 2.6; 3.5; 4.0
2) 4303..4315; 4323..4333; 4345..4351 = 22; 1.9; 2.2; 3.5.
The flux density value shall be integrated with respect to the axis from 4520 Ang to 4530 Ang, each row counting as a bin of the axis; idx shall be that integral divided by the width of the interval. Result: 23.5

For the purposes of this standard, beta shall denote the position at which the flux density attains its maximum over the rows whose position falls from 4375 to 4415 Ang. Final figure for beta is 4391.79 Ang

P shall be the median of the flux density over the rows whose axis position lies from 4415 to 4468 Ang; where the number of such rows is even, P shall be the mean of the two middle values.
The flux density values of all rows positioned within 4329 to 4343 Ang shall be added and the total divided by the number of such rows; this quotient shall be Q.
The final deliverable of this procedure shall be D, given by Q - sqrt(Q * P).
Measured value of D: 0.00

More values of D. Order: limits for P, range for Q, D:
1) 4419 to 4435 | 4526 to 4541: 0.16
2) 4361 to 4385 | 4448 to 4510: 0.78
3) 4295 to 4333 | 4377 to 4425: -0.71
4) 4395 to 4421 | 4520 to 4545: 0.40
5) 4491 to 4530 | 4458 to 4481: 0.29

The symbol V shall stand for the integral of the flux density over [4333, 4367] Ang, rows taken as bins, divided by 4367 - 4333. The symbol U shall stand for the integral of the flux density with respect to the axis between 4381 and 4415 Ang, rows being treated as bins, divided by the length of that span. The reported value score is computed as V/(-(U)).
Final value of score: -0.98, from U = 23.61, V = 23.0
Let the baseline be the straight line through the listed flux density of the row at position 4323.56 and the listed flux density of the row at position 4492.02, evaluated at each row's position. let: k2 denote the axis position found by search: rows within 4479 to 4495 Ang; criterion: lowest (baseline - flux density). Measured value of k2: 4481.69 Ang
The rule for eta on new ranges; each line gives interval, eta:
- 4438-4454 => 4452.89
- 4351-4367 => 4365.58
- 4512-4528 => 4525.24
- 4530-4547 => 4546.13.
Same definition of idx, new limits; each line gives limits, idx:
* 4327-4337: 23.3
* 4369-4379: 23.6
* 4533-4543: 23.8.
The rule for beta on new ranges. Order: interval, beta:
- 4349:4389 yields 4369.60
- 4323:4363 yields 4345.52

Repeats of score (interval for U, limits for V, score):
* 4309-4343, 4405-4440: -0.95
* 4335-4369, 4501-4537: -1.00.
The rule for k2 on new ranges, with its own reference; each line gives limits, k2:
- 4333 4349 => 4345.52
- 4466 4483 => 4481.69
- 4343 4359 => 4345.52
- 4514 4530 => 4516.91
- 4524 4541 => 4533.58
